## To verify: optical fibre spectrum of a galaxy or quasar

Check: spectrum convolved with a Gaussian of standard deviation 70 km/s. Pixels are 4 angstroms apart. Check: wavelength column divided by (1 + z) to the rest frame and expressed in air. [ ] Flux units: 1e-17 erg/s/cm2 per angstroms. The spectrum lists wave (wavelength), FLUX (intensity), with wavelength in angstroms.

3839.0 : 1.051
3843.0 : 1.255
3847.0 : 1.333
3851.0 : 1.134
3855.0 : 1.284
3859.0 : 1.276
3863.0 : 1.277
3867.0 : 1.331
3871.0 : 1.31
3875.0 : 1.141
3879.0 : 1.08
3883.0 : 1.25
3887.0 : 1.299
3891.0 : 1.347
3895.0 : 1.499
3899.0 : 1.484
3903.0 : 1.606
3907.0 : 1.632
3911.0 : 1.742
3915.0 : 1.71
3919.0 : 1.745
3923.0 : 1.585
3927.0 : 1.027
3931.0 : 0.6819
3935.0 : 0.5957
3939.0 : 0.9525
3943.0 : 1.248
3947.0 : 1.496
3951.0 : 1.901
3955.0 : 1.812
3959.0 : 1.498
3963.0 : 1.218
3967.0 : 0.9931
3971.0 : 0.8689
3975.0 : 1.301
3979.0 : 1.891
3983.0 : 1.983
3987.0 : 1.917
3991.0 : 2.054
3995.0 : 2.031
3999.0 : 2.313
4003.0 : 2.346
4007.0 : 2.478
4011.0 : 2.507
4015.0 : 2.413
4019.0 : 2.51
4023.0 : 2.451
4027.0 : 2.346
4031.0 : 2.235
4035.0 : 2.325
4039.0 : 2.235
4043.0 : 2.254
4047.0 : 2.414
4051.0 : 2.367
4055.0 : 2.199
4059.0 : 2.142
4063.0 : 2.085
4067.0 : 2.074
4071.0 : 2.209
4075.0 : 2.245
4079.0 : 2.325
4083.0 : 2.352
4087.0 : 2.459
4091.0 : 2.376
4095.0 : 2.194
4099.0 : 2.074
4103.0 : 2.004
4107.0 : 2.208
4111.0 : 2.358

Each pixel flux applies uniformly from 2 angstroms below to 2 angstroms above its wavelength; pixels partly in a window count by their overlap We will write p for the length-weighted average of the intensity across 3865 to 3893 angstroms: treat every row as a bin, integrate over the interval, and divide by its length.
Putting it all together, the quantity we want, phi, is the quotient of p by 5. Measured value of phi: 0.25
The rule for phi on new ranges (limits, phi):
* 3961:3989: 0.29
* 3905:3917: 0.34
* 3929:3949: 0.20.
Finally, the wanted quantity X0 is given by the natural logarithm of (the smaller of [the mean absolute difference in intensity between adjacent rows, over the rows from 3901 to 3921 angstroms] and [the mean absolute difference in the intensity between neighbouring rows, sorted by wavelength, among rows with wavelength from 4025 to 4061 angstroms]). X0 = -3.0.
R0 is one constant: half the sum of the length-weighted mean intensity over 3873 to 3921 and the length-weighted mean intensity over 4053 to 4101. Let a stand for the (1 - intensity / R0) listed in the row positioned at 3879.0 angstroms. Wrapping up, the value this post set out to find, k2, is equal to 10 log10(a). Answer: -3.8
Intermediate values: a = 0.41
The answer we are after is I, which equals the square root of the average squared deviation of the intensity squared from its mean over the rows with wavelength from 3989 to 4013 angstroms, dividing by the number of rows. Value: 0.8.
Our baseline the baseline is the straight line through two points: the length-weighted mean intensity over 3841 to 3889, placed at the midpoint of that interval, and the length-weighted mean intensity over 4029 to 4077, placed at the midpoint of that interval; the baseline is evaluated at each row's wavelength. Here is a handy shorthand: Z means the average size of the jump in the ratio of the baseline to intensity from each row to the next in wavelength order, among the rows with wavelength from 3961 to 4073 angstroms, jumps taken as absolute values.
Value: 0.10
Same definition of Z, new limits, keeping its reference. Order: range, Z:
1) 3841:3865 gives 0.07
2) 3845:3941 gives 0.17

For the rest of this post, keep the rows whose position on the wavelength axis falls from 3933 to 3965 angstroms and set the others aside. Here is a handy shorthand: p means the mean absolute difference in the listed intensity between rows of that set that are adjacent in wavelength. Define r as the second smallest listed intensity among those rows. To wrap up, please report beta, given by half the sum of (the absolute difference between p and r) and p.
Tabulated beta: 0.48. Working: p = 0.28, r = 0.9525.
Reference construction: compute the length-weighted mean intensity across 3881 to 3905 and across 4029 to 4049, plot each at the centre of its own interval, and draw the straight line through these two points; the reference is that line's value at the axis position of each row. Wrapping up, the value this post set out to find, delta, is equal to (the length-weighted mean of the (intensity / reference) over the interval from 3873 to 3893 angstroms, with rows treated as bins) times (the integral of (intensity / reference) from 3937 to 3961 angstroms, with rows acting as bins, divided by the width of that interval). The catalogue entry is 0.76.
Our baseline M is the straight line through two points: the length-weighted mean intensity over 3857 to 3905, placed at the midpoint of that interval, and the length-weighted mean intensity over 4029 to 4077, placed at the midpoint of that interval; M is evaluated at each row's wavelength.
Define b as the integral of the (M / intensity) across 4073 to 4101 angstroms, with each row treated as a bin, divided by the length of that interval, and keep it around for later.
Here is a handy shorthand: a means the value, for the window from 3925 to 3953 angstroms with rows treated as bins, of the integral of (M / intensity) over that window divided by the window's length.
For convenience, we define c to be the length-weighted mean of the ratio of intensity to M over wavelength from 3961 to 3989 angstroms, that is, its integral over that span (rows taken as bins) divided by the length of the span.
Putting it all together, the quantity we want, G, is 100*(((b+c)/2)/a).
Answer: 56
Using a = 1.7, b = 1.06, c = 0.79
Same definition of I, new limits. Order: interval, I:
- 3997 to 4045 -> 0.5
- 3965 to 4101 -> 1.3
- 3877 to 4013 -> 1.6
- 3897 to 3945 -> 1.0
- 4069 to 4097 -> 0.4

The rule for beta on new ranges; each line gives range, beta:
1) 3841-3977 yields 0.34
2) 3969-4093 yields 0.65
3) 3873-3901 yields 0.57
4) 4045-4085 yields 1.04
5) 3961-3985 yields 0.50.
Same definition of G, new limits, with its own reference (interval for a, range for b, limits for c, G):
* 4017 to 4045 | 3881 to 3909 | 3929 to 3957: 95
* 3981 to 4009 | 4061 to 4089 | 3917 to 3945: 98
